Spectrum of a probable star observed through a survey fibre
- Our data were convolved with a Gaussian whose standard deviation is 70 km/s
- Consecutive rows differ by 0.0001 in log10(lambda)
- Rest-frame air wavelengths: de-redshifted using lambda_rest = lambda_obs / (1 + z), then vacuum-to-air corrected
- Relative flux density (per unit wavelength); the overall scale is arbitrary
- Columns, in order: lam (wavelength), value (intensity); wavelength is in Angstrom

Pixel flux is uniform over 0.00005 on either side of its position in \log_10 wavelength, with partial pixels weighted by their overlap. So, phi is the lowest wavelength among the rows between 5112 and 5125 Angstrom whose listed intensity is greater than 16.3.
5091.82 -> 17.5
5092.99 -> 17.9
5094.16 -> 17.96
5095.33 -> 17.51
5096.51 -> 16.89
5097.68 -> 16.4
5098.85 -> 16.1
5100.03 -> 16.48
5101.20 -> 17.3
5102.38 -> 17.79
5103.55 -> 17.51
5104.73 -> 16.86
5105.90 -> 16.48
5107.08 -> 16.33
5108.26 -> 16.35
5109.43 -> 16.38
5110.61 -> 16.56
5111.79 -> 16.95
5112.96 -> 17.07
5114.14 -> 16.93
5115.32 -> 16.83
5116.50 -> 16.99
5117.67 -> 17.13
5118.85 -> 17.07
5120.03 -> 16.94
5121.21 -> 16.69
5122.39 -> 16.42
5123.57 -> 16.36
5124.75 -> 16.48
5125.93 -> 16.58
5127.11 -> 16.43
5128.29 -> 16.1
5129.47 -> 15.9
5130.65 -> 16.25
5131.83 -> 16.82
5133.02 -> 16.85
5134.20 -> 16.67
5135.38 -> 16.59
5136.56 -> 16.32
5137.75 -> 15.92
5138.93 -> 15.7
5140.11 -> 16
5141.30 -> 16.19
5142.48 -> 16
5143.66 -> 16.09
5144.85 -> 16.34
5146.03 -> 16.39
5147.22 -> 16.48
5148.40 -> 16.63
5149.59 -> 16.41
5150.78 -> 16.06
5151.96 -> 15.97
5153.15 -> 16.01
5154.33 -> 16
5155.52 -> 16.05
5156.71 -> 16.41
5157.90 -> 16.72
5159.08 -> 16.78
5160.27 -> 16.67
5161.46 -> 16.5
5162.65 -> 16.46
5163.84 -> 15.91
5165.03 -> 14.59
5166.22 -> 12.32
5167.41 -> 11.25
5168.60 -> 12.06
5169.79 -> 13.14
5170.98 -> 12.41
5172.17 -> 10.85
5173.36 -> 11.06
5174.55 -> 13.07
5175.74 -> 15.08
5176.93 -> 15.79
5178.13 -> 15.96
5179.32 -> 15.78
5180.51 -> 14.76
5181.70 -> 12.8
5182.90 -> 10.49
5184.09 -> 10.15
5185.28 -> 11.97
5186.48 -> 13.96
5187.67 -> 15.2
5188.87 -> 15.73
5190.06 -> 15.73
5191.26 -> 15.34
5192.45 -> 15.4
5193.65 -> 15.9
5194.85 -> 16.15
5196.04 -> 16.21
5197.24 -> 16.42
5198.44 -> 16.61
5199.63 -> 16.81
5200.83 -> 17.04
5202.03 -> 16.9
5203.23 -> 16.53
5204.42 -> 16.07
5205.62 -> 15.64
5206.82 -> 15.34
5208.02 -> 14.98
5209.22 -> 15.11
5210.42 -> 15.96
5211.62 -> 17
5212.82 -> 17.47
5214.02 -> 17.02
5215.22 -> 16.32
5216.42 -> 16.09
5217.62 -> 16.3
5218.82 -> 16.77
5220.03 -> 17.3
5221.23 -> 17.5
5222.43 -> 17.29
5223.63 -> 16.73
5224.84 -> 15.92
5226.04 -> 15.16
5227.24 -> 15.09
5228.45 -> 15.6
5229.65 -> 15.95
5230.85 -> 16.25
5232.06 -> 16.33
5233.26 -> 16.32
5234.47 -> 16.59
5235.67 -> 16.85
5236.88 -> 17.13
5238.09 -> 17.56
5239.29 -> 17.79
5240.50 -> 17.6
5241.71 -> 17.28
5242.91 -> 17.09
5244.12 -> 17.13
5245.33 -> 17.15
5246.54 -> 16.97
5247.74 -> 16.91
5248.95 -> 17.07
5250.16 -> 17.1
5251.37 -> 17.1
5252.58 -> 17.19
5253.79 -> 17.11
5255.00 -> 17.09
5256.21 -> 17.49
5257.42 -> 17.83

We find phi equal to 5112.96 Angstrom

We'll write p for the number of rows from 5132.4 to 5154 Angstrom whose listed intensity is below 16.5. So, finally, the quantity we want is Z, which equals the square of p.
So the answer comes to 196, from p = 14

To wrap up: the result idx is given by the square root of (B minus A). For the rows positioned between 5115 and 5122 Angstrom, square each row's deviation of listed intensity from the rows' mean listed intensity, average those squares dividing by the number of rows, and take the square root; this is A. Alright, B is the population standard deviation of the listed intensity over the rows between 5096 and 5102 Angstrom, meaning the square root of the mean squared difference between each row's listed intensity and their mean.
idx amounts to 0.52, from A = 0.15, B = 0.42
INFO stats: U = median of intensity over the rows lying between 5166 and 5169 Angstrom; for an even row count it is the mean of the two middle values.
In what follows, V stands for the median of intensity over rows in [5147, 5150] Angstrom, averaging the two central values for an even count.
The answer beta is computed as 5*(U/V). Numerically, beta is 3.66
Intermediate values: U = 12.1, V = 16.5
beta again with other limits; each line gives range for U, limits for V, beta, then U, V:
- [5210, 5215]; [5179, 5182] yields 5.76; 17.0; 14.8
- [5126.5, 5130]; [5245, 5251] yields 4.72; 16.1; 17.1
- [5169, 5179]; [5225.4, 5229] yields 4.32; 13.1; 15.2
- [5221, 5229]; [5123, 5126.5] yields 4.83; 15.9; 16.5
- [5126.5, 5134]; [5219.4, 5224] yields 4.72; 16.3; 17.3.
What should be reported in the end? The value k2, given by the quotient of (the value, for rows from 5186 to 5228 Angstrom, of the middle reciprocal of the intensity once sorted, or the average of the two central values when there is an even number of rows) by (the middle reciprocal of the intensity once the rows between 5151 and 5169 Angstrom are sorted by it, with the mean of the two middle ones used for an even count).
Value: 0.99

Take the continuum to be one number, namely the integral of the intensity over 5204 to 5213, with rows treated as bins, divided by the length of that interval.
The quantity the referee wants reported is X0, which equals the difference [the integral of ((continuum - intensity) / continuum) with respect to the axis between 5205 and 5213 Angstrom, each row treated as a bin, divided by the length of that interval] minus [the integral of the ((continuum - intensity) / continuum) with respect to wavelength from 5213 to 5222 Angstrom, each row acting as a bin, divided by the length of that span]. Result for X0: 0.06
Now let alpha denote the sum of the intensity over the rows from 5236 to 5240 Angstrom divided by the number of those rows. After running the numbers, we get 17.5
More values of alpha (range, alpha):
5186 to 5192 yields 15.2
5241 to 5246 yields 17.2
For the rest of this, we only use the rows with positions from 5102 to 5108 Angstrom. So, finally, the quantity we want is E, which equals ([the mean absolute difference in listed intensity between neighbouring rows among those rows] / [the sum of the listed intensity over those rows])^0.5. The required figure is 0.066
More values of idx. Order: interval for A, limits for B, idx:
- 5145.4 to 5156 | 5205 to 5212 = 0.66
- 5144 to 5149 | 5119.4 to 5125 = 0.32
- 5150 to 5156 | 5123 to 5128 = 0.22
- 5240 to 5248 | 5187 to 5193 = 0.05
